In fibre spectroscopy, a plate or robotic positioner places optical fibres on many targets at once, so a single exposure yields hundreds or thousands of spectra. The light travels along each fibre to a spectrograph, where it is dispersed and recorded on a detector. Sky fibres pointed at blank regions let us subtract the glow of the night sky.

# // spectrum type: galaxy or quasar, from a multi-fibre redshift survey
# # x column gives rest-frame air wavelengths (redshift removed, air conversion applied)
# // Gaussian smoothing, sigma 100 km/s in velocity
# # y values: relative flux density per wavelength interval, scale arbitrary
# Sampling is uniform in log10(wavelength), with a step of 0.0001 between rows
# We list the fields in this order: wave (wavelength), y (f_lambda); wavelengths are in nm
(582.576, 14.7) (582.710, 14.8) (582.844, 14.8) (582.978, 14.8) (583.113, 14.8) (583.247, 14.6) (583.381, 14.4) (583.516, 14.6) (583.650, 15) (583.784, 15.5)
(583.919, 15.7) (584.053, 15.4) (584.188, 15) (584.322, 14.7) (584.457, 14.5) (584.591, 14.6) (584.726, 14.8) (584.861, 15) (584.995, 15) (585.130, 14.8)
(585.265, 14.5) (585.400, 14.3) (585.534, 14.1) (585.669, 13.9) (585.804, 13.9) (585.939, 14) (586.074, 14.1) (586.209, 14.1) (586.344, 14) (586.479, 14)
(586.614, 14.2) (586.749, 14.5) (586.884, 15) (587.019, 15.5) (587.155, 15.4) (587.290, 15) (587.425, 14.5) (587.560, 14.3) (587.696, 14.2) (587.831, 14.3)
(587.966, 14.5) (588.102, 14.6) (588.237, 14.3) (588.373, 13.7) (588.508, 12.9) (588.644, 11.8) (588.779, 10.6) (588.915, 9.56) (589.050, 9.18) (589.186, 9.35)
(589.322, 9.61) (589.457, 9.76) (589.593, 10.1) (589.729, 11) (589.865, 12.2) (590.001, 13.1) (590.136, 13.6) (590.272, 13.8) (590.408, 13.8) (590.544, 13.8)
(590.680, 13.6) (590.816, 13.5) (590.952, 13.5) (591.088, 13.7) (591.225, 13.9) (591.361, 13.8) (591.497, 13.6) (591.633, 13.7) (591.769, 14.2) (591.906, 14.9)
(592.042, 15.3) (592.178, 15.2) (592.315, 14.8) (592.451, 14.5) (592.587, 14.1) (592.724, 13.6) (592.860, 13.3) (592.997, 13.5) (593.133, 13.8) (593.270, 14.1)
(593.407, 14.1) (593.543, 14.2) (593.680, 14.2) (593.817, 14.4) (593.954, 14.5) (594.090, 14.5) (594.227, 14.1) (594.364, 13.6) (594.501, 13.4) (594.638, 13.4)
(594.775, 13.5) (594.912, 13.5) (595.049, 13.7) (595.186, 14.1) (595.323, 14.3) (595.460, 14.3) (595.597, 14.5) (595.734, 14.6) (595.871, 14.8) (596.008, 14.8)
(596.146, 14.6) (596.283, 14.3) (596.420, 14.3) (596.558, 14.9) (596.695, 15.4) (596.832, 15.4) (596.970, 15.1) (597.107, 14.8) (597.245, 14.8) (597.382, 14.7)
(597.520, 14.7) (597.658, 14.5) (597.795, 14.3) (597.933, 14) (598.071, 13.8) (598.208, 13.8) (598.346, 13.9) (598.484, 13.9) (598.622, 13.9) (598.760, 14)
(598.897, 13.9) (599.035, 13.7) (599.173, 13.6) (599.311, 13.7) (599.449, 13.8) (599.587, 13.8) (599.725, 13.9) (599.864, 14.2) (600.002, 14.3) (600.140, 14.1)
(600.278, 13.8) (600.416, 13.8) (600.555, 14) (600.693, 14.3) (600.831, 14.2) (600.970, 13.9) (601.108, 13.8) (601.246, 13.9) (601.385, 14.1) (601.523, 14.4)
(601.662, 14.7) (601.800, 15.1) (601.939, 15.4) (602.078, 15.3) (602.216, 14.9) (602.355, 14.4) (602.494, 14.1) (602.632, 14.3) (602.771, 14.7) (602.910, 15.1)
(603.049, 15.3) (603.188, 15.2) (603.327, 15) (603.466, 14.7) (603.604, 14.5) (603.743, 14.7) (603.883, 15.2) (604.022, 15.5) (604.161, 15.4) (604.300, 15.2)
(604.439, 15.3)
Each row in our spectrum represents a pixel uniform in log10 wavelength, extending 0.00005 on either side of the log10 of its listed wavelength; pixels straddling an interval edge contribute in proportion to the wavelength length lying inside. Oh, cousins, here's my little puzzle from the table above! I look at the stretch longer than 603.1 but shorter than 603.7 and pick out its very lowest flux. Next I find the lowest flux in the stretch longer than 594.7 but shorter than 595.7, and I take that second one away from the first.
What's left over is 1.0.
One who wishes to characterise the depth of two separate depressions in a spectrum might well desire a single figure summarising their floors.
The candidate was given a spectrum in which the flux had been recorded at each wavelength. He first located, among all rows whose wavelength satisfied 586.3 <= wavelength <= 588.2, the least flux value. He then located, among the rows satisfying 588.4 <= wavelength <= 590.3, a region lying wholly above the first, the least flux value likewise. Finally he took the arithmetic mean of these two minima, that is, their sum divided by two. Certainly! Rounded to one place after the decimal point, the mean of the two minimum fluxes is 11.6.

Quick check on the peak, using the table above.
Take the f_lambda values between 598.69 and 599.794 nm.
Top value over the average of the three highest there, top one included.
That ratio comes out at 1.00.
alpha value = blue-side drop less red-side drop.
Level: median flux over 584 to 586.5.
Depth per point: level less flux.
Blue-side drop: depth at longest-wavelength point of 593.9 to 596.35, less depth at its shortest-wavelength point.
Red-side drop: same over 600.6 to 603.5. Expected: 0.6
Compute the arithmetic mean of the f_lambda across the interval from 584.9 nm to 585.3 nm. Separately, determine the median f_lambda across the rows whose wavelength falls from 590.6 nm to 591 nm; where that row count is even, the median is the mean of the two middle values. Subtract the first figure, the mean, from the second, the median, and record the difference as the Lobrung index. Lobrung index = -1.3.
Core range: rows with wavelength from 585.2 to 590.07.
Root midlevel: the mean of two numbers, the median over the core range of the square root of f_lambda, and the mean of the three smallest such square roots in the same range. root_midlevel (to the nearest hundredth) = 3.40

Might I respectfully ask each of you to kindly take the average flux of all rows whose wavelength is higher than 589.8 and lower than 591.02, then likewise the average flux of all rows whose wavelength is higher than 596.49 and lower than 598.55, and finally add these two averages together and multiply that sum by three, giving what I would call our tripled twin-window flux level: 83.9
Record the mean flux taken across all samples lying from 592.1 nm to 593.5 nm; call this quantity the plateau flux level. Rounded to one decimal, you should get 14.1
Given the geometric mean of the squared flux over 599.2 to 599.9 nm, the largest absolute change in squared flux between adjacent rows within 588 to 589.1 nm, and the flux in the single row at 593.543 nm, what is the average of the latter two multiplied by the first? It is 3984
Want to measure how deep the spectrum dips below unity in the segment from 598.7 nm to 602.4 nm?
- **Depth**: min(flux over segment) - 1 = 12.6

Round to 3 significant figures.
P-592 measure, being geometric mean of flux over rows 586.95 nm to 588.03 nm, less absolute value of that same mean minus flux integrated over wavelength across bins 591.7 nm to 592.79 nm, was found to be 13.5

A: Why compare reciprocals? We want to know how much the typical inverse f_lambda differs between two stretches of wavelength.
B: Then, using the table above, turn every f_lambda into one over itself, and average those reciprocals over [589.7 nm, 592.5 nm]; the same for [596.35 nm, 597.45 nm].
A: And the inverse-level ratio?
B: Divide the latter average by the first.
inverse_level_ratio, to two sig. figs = 0.92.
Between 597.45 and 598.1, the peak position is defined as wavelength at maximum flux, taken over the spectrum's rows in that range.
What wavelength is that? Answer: 597.520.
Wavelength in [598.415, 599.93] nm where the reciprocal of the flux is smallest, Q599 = 599.864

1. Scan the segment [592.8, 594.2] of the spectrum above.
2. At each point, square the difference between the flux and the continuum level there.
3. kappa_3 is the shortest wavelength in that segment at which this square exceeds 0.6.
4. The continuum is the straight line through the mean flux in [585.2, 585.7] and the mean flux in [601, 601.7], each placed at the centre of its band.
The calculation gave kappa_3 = 592.860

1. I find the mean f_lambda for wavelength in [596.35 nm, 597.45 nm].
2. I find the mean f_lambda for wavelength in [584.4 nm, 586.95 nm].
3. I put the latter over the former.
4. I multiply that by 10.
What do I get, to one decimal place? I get 9.6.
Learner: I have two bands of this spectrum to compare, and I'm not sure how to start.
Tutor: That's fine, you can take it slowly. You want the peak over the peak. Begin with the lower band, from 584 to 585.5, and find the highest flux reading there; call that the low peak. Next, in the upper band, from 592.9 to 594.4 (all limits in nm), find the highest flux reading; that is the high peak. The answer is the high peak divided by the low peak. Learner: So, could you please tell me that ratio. 0.94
